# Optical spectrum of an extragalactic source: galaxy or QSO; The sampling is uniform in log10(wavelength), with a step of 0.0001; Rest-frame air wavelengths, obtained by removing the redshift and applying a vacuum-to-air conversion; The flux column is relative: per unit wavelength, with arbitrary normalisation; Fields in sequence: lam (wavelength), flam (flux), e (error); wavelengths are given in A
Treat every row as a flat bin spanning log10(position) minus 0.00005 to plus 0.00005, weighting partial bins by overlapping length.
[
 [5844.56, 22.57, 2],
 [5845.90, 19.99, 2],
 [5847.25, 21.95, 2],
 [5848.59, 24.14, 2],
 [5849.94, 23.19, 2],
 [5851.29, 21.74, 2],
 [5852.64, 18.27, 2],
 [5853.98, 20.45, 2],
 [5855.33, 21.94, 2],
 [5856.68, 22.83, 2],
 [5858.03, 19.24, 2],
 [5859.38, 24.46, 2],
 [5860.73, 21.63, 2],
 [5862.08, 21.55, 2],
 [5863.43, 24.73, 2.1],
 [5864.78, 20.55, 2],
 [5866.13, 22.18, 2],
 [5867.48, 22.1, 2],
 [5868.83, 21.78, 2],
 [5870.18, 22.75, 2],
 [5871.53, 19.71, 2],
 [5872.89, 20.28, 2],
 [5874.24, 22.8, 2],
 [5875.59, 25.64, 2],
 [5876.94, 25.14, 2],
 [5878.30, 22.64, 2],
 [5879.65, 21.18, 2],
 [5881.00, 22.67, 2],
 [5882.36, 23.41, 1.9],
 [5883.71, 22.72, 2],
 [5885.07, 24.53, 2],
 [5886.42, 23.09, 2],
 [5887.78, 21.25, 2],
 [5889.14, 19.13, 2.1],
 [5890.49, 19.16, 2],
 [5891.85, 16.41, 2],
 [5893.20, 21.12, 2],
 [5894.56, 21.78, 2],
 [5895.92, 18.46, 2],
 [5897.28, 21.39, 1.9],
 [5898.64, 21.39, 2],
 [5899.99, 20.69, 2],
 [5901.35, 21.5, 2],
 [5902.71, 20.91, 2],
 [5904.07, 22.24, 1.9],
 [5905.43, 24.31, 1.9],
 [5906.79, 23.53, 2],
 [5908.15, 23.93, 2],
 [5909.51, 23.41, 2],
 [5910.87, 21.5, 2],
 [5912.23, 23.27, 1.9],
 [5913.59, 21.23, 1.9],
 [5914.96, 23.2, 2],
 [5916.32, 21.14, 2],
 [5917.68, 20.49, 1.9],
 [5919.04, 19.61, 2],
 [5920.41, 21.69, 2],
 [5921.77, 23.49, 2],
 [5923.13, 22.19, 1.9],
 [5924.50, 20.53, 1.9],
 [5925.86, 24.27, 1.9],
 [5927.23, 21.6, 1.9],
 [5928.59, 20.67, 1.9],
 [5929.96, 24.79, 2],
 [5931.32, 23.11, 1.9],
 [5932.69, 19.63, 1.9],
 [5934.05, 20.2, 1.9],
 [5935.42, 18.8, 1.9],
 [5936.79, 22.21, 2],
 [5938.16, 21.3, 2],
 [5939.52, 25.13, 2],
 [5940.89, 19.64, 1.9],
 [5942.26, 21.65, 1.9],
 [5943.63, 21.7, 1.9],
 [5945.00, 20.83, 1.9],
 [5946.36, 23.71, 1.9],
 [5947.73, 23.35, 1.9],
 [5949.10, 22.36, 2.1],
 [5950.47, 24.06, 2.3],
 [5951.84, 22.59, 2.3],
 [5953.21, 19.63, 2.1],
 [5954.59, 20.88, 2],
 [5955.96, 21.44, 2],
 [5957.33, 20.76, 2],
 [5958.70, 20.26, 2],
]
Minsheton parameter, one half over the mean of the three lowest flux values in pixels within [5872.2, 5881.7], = 0.0234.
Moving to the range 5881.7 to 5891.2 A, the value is 0.0252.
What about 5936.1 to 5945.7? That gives 0.0243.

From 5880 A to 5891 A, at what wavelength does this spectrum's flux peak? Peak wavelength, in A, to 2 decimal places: 5885.07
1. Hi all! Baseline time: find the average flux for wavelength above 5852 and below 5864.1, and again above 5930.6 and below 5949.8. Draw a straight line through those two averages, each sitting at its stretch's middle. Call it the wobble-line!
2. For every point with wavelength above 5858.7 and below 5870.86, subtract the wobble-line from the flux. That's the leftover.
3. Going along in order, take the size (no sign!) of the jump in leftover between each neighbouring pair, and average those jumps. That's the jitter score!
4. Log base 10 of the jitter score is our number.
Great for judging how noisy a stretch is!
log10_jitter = 0.220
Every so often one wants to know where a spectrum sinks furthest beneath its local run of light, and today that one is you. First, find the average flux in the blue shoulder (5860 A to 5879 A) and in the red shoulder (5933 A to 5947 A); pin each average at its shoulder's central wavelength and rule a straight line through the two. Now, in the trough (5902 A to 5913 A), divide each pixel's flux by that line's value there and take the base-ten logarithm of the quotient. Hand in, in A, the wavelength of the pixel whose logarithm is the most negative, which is 5902.71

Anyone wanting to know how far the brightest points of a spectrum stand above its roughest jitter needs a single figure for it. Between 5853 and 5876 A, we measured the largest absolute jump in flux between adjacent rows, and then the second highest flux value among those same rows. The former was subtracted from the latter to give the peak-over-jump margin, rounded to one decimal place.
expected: 19.5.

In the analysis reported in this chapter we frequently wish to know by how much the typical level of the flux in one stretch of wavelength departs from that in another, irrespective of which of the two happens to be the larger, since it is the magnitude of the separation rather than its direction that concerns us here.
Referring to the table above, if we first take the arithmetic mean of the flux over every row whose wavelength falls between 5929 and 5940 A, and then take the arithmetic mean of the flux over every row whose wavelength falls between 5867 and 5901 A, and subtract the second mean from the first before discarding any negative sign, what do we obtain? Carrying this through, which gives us 0.2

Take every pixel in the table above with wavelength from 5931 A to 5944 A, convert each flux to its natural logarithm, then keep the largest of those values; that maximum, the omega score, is 3.22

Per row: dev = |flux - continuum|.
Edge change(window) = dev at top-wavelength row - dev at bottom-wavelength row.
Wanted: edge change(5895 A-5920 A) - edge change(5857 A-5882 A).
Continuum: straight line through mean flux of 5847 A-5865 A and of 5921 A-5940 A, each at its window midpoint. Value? 0.8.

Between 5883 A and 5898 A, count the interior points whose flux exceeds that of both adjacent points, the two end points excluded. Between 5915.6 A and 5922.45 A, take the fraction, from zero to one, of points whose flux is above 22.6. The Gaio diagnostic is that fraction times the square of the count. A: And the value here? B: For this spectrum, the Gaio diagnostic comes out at 1.8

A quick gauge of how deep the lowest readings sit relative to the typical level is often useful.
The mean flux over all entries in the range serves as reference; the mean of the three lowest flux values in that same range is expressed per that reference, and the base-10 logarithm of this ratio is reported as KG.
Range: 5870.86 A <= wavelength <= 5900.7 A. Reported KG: -0.079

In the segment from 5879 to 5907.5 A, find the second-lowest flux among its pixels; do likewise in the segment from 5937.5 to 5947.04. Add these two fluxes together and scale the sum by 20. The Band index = 786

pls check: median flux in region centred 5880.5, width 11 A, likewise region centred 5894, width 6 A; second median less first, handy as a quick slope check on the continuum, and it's -3.3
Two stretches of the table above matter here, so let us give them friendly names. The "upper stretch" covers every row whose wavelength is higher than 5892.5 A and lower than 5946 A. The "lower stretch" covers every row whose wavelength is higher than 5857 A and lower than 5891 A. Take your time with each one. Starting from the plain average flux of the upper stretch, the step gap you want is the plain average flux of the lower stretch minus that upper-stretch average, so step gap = 0.4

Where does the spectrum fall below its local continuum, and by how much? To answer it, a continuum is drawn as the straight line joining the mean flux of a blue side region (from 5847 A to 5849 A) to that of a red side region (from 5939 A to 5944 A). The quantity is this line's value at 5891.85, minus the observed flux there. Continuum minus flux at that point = 6.2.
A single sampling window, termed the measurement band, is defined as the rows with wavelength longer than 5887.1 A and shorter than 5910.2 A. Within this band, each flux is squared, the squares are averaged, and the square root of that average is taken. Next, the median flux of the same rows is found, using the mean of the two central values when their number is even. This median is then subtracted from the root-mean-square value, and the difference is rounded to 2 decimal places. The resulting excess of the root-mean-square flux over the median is -0.08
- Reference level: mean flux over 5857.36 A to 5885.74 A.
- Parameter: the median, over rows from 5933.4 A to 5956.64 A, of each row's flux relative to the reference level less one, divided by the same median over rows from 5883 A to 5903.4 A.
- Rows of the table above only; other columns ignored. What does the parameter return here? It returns 0.7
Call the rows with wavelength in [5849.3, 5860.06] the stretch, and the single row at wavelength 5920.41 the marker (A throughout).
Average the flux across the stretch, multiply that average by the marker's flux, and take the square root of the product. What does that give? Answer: 21.6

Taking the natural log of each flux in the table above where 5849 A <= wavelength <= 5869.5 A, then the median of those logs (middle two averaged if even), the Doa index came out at 3.08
